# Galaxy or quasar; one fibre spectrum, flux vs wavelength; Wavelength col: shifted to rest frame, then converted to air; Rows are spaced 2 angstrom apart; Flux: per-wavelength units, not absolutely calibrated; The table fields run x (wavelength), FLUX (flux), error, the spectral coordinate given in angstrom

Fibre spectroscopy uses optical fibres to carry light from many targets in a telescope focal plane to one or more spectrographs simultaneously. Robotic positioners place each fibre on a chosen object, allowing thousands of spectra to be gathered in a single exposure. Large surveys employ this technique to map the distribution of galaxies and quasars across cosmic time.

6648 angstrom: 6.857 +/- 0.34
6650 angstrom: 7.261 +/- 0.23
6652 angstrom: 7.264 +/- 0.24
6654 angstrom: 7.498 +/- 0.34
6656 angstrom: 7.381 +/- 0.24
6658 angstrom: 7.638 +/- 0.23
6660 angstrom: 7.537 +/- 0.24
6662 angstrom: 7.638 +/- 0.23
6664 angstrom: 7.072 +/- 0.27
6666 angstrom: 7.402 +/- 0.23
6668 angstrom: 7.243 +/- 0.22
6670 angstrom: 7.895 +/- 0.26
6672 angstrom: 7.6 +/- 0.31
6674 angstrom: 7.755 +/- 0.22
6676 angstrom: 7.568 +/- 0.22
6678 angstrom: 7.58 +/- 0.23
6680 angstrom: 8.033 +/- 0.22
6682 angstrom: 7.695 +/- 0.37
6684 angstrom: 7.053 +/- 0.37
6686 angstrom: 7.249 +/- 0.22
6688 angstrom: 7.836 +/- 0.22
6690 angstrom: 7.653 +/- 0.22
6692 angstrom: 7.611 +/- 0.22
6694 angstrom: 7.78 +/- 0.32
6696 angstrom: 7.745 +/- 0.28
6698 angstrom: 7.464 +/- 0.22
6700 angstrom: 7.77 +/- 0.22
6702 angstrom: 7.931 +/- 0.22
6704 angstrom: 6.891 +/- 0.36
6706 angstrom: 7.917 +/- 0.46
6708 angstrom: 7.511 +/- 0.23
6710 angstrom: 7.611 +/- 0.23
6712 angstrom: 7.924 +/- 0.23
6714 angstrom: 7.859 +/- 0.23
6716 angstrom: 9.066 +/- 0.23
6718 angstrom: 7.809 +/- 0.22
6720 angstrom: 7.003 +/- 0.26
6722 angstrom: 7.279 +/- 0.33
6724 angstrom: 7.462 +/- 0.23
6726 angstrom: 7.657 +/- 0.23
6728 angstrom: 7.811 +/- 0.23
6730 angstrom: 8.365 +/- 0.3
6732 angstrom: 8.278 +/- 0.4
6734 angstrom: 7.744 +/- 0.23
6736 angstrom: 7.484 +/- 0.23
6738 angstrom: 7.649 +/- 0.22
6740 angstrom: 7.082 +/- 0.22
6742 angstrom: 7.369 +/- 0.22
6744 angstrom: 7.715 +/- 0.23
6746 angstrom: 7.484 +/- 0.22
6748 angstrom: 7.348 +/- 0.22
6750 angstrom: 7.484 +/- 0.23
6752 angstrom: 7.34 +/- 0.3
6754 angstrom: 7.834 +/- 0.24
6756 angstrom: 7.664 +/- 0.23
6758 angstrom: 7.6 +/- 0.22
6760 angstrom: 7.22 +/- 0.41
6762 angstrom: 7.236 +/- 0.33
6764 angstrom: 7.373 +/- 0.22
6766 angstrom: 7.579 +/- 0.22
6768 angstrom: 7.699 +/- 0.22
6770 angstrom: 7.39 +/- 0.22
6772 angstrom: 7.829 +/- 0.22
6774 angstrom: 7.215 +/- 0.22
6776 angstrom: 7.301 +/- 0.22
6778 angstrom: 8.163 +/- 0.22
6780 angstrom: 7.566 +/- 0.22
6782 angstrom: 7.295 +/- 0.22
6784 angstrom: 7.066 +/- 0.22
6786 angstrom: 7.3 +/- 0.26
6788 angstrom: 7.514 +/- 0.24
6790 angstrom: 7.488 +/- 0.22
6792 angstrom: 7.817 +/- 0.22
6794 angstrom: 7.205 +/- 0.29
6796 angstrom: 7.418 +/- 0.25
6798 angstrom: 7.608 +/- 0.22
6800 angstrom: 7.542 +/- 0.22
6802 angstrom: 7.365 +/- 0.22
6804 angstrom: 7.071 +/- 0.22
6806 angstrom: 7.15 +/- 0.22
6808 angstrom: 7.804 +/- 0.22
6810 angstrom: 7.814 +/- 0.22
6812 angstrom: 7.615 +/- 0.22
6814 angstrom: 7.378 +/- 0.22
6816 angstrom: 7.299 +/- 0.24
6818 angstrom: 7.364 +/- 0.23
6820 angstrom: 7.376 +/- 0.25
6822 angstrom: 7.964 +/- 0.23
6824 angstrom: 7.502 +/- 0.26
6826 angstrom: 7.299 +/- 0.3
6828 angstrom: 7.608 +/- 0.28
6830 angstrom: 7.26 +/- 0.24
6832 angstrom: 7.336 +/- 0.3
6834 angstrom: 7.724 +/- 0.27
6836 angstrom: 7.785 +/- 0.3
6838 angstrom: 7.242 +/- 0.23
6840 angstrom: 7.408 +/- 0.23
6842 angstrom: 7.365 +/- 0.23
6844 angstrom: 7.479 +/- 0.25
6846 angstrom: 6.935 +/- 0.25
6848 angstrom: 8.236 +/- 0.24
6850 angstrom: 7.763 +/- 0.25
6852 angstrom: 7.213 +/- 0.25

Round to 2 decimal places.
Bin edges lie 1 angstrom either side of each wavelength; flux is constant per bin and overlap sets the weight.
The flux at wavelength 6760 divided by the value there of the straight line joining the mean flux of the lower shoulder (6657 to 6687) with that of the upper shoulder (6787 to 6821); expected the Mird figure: 0.96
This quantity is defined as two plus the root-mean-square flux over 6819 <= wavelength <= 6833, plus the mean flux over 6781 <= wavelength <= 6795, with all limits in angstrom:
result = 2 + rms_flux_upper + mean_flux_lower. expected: 16.9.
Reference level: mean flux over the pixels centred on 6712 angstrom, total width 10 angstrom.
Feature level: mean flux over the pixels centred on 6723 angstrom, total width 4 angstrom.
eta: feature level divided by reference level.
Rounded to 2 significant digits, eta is 0.92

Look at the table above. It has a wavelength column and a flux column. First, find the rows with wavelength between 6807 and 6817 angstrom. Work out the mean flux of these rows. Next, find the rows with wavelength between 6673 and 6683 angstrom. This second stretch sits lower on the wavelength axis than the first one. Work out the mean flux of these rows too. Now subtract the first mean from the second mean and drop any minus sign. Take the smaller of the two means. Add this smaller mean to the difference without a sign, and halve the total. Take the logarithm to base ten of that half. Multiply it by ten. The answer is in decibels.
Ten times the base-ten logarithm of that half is 5.869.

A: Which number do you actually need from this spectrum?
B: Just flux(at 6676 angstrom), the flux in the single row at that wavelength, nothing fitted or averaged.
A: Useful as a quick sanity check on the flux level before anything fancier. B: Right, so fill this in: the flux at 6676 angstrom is 7.568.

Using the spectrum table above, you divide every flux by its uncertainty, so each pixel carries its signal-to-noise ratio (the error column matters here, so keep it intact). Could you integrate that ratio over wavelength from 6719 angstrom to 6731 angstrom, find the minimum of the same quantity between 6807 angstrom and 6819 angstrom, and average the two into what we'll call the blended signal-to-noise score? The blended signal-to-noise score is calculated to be 192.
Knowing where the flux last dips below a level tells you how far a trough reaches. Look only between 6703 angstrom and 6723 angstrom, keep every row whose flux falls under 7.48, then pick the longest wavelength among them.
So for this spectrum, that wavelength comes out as 6722 angstrom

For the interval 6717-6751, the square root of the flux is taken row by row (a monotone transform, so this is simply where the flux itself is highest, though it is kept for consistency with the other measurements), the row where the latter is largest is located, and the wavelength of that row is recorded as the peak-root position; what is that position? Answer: 6730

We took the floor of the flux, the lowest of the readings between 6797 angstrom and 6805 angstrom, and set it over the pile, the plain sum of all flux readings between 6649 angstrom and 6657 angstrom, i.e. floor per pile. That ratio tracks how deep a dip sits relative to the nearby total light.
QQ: 0.240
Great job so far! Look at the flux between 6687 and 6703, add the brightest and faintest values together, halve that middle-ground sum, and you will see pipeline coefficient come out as 7.70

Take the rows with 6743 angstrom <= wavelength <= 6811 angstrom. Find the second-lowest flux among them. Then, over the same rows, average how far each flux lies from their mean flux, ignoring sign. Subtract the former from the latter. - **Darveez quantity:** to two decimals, -6.87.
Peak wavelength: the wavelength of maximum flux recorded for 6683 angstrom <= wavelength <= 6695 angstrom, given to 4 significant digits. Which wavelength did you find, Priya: 6688 angstrom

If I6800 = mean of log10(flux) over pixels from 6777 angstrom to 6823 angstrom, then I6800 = 0.874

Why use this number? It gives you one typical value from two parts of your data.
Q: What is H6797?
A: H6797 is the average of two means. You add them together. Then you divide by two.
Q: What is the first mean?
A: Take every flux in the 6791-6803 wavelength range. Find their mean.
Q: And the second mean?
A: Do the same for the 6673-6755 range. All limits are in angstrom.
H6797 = 7.57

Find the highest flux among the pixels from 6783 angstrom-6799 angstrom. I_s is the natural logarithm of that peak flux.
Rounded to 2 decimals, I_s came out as 2.06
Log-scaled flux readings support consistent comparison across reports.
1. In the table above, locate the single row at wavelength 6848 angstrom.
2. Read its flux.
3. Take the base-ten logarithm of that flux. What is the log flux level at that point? 0.916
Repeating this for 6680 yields 0.905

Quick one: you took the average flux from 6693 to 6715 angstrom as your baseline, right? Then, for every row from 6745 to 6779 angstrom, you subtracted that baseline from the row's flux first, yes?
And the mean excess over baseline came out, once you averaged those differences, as -0.16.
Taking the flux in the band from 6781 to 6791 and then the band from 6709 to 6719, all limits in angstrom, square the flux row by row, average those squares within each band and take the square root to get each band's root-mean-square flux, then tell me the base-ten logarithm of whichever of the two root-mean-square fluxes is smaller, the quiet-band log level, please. 0.865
